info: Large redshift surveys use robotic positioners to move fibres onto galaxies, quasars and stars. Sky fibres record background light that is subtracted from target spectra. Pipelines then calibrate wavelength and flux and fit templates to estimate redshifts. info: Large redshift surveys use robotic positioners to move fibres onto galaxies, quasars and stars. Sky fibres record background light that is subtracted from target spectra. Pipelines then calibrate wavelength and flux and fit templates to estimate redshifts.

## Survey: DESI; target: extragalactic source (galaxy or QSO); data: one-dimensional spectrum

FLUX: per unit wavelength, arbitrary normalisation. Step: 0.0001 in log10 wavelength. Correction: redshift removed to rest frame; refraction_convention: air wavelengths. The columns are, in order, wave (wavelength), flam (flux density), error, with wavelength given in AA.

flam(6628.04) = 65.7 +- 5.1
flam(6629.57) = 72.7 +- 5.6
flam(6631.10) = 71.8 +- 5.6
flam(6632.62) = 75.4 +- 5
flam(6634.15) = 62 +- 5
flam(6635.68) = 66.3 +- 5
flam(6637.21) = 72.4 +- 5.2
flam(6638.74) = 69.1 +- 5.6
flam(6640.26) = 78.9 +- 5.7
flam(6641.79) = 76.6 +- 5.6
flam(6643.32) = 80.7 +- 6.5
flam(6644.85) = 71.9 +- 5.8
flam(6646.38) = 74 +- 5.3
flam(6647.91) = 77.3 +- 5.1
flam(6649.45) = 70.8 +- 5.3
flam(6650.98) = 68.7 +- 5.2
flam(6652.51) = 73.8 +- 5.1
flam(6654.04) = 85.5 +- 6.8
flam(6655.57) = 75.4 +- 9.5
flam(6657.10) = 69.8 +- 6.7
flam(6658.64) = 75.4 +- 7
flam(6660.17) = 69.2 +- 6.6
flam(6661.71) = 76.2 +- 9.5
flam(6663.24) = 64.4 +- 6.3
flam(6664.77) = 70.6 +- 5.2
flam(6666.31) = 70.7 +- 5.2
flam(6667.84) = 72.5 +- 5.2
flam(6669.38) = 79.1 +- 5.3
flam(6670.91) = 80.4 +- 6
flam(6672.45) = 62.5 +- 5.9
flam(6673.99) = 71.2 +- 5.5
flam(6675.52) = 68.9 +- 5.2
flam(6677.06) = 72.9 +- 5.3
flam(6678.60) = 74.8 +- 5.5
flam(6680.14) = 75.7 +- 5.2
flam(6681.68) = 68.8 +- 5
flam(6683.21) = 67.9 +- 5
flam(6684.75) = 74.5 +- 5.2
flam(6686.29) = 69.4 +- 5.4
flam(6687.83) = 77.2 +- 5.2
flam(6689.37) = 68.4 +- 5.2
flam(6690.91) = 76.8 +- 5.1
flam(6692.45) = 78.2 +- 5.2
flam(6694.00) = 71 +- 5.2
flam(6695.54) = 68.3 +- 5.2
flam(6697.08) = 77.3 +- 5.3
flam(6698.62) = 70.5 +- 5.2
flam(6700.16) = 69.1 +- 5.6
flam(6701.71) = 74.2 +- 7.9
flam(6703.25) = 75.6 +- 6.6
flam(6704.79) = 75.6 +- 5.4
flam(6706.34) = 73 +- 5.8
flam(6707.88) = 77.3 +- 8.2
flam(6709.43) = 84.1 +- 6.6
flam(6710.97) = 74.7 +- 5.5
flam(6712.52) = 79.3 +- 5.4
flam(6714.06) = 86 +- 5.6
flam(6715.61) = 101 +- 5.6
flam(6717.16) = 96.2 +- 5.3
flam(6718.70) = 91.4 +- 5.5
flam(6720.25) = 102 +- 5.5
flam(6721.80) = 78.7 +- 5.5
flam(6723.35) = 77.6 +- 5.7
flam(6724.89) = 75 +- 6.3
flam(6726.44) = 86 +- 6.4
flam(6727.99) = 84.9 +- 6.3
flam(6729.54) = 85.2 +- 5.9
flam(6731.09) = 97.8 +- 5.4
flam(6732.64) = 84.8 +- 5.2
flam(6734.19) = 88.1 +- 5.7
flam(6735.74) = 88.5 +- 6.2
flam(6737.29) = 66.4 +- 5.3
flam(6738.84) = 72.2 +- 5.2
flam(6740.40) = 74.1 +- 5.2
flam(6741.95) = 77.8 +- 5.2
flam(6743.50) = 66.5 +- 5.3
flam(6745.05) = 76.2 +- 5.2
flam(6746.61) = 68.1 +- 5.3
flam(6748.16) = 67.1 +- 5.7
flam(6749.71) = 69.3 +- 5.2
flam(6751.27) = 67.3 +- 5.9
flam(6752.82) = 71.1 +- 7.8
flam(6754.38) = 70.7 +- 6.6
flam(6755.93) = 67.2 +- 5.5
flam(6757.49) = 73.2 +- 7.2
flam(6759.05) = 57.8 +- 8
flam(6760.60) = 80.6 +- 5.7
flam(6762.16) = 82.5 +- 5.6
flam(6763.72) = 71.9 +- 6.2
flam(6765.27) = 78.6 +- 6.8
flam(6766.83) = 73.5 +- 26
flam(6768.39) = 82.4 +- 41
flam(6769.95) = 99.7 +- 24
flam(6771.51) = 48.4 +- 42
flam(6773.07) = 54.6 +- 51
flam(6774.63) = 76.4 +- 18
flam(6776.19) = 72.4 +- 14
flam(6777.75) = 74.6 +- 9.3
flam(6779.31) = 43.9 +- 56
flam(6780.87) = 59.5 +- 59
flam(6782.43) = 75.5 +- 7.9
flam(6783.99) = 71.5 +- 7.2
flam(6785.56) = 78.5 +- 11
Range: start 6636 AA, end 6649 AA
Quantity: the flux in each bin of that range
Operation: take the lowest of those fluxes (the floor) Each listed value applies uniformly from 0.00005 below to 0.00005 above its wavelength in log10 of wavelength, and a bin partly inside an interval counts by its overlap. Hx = 69.1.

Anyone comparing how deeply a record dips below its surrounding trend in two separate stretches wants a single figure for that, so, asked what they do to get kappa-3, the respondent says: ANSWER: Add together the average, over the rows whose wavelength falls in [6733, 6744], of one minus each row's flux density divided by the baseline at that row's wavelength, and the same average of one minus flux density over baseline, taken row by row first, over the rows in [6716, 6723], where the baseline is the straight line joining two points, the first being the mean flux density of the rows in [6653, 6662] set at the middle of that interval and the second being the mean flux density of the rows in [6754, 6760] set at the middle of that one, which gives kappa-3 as -0.42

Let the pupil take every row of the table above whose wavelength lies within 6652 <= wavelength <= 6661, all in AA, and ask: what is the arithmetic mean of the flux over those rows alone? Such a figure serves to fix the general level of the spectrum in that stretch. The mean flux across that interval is 75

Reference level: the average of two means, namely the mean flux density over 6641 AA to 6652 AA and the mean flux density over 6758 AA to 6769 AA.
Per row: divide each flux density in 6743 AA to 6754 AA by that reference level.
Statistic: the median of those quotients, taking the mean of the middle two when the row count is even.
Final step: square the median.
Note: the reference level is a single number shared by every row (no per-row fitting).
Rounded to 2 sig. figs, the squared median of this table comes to 0.83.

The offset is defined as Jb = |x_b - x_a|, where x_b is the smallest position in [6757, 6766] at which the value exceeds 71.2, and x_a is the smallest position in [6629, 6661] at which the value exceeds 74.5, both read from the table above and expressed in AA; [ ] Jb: 124.9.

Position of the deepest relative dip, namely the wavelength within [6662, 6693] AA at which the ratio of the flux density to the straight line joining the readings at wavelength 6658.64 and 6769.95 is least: 6672.45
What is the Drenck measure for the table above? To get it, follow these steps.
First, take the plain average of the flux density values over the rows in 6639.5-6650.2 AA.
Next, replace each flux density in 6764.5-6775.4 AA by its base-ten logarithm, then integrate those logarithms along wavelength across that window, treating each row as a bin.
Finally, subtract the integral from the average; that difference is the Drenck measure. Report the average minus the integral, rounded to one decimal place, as 55.5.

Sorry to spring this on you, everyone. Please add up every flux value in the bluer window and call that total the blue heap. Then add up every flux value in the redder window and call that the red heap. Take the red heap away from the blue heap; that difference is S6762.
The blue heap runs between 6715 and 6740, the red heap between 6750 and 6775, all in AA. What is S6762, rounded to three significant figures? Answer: 220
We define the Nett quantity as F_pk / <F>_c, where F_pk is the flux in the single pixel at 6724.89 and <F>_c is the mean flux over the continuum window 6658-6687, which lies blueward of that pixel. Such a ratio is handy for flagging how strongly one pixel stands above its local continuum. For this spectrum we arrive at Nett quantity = 1.0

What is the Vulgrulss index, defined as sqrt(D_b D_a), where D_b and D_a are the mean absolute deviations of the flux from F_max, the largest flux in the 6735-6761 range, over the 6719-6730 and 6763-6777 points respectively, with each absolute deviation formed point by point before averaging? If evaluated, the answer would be 12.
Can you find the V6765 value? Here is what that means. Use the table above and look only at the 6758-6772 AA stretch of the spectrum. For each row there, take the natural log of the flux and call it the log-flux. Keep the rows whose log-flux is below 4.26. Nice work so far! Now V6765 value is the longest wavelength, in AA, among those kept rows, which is 6771.51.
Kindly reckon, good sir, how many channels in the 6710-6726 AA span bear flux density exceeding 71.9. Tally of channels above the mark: 10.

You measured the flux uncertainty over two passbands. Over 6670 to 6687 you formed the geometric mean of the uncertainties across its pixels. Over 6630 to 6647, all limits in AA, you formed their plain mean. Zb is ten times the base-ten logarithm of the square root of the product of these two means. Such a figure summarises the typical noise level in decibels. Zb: 7.35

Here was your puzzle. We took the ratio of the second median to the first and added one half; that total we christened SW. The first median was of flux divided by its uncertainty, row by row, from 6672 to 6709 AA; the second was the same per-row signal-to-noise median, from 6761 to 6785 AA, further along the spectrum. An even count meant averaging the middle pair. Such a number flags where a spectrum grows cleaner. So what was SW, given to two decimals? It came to 0.81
